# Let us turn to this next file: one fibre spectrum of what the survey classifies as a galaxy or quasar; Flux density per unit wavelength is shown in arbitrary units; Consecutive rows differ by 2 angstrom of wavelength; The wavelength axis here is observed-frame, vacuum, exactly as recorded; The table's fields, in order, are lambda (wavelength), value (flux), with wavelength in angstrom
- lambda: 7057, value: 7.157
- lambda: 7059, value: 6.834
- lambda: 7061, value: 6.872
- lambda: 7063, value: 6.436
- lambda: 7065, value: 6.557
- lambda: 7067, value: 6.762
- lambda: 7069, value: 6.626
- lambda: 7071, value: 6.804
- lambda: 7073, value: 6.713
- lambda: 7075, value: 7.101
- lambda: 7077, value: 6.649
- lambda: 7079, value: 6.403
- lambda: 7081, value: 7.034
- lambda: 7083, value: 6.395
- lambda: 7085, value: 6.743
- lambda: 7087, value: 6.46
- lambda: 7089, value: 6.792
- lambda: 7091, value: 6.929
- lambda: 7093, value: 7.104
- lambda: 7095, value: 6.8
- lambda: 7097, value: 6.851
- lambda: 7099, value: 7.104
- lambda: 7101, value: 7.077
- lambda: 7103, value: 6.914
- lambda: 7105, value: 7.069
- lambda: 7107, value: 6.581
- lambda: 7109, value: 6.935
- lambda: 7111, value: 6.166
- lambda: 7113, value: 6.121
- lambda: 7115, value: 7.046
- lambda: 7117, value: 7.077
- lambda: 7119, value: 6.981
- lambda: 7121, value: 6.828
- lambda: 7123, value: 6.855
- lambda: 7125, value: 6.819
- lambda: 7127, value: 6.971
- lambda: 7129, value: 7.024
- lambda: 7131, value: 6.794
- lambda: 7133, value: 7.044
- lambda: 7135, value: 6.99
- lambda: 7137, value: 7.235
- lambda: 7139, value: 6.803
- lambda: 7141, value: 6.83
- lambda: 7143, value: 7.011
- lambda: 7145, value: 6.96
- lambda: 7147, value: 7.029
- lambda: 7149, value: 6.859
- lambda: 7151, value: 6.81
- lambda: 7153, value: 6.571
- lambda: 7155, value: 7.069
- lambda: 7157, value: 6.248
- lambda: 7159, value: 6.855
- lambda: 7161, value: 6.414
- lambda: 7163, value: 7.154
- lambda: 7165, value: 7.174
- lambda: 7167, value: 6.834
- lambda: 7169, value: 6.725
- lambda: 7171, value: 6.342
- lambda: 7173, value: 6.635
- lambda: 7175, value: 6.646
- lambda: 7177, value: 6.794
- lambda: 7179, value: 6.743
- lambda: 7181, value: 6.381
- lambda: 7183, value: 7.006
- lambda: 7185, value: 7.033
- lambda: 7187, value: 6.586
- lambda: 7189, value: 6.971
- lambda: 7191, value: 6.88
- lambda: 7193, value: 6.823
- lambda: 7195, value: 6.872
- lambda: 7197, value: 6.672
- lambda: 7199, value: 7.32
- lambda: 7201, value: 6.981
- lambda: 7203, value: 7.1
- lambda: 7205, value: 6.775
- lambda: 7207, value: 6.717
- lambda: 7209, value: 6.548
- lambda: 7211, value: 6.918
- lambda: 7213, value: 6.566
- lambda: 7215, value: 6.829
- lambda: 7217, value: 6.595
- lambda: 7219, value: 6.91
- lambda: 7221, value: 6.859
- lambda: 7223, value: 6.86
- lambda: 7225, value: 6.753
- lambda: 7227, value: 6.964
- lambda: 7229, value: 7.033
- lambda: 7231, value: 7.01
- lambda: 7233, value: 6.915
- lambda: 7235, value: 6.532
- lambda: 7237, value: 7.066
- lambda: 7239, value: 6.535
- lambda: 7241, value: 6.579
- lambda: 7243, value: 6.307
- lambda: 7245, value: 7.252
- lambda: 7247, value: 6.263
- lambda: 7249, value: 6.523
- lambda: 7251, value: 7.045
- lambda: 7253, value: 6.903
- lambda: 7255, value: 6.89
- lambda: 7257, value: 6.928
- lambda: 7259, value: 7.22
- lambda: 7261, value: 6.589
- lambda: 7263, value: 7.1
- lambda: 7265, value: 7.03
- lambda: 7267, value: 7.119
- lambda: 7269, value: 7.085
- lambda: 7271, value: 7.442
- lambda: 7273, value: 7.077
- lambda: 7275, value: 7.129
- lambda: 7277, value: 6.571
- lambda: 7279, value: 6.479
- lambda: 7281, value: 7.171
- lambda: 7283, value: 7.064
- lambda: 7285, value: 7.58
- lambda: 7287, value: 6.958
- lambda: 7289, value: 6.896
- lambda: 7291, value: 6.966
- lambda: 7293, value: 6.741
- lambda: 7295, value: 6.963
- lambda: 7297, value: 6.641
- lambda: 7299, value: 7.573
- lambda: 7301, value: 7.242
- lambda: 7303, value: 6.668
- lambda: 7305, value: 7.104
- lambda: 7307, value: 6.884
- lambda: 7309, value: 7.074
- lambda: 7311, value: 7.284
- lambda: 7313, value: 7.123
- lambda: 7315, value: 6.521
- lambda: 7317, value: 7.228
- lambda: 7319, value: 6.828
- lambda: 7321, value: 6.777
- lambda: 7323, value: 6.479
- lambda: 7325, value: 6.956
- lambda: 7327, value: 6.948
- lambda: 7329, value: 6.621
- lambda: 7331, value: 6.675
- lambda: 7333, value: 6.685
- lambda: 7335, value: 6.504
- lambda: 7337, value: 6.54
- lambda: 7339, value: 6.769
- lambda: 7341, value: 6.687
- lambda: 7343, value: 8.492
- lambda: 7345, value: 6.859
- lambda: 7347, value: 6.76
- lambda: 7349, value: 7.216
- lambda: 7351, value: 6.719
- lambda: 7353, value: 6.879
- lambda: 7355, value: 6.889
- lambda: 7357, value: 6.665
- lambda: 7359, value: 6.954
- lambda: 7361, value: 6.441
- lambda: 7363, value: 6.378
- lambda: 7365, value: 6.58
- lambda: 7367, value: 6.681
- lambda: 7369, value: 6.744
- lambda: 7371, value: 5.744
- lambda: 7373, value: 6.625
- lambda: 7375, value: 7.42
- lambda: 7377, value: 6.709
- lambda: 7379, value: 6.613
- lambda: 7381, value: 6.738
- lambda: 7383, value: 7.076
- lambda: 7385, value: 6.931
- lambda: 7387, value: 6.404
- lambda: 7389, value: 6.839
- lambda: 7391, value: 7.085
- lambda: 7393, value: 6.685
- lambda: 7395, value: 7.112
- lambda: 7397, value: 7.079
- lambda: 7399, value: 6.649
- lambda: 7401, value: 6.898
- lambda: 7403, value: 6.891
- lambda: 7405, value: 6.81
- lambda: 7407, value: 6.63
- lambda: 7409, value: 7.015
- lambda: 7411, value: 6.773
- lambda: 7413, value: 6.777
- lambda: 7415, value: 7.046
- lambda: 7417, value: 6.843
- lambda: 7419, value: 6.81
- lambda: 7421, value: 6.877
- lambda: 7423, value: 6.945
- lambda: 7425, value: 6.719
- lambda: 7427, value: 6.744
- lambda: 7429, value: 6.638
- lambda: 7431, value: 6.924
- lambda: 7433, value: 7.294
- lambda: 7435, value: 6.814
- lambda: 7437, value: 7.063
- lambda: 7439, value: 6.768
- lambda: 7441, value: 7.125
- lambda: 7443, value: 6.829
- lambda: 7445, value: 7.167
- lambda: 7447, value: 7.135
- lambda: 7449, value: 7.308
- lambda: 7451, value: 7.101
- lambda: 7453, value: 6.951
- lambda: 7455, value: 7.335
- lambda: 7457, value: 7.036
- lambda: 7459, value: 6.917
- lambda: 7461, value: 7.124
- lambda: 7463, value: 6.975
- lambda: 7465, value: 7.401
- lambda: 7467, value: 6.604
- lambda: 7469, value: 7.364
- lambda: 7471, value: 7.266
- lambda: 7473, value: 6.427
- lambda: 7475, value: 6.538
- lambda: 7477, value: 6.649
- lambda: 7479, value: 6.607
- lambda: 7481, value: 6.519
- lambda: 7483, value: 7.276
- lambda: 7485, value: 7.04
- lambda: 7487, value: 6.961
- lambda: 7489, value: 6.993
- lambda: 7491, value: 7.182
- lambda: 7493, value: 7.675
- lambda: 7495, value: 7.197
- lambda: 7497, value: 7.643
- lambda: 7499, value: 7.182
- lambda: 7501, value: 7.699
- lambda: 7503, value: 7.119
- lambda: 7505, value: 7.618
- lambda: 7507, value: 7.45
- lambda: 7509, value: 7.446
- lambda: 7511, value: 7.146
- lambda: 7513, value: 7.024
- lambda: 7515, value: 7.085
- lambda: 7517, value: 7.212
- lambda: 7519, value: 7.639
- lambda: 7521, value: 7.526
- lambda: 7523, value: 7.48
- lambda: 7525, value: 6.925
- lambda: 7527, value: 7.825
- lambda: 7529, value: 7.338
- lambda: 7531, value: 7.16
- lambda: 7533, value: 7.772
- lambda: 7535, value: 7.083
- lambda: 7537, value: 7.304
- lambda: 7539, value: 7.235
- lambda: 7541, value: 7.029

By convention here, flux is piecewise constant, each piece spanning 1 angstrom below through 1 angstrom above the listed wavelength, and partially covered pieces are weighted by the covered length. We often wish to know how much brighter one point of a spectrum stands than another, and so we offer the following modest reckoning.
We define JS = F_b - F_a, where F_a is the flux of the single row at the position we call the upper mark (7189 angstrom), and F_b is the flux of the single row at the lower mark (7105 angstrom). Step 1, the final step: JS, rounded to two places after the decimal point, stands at 0.10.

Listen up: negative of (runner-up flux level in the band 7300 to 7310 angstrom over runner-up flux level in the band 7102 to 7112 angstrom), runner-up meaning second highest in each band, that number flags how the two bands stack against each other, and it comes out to -1.02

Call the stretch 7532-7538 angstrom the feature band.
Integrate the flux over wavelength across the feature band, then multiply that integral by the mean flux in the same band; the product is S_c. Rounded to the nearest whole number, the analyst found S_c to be 327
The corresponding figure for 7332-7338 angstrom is 259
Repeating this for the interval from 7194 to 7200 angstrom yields 290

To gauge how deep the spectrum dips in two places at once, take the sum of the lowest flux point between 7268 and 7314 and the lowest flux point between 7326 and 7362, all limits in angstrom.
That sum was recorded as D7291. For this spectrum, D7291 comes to 12.9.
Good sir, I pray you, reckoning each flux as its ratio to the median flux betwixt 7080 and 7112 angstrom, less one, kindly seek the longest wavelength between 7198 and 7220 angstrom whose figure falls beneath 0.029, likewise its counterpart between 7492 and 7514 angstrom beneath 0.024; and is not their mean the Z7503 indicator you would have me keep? 7366 angstrom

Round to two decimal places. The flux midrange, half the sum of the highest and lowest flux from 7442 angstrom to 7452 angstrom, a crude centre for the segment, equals 7.07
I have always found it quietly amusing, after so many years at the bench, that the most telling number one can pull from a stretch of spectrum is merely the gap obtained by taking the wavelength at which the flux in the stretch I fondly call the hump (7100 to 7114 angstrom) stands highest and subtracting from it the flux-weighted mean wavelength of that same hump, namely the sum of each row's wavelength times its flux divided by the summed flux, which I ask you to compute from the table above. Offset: -5.8 angstrom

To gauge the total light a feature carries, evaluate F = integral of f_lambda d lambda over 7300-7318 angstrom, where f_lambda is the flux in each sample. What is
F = 126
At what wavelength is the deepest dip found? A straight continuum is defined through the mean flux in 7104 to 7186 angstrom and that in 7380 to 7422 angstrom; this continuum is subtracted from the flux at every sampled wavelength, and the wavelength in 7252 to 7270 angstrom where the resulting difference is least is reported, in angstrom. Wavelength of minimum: 7261 angstrom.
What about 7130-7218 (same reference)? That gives 7157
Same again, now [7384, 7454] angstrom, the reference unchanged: 7387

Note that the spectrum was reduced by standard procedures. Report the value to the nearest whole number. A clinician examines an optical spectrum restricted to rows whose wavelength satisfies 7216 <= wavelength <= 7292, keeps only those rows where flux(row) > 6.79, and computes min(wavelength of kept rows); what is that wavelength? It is 7219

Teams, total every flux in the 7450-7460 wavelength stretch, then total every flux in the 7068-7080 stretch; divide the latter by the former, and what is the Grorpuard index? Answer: 1.1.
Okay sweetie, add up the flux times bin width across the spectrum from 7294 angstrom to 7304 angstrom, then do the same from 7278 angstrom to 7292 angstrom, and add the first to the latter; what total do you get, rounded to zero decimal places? 168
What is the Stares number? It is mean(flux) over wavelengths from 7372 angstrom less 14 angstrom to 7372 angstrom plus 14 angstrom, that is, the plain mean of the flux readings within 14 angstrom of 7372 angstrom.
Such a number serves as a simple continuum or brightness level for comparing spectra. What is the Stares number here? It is 6.69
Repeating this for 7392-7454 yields 6.92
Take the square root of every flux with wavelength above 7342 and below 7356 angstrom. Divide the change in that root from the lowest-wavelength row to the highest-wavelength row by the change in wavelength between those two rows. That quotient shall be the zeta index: -0.024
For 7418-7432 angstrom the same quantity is 0.002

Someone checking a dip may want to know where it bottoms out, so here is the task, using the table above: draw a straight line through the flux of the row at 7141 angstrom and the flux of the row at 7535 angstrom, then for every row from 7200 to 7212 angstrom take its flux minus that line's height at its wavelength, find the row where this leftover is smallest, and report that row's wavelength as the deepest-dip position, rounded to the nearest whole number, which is 7209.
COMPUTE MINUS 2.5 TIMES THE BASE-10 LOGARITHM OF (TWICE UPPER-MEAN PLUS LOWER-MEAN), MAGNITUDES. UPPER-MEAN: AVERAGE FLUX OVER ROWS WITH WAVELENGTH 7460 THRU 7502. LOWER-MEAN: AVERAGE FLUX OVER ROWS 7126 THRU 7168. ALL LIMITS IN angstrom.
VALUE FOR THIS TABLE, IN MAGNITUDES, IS -3.31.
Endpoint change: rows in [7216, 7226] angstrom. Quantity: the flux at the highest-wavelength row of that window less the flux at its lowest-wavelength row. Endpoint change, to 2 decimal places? 0.16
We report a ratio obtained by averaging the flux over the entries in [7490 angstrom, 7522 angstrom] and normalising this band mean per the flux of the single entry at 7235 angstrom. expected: 1.13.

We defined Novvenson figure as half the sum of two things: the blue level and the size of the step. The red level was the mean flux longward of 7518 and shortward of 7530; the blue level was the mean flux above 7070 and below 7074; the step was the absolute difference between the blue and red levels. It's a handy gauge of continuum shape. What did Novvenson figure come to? 3.73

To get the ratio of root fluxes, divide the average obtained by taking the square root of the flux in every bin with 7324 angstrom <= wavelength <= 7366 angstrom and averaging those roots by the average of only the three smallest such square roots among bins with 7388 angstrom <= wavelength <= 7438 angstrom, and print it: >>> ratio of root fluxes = 1.01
